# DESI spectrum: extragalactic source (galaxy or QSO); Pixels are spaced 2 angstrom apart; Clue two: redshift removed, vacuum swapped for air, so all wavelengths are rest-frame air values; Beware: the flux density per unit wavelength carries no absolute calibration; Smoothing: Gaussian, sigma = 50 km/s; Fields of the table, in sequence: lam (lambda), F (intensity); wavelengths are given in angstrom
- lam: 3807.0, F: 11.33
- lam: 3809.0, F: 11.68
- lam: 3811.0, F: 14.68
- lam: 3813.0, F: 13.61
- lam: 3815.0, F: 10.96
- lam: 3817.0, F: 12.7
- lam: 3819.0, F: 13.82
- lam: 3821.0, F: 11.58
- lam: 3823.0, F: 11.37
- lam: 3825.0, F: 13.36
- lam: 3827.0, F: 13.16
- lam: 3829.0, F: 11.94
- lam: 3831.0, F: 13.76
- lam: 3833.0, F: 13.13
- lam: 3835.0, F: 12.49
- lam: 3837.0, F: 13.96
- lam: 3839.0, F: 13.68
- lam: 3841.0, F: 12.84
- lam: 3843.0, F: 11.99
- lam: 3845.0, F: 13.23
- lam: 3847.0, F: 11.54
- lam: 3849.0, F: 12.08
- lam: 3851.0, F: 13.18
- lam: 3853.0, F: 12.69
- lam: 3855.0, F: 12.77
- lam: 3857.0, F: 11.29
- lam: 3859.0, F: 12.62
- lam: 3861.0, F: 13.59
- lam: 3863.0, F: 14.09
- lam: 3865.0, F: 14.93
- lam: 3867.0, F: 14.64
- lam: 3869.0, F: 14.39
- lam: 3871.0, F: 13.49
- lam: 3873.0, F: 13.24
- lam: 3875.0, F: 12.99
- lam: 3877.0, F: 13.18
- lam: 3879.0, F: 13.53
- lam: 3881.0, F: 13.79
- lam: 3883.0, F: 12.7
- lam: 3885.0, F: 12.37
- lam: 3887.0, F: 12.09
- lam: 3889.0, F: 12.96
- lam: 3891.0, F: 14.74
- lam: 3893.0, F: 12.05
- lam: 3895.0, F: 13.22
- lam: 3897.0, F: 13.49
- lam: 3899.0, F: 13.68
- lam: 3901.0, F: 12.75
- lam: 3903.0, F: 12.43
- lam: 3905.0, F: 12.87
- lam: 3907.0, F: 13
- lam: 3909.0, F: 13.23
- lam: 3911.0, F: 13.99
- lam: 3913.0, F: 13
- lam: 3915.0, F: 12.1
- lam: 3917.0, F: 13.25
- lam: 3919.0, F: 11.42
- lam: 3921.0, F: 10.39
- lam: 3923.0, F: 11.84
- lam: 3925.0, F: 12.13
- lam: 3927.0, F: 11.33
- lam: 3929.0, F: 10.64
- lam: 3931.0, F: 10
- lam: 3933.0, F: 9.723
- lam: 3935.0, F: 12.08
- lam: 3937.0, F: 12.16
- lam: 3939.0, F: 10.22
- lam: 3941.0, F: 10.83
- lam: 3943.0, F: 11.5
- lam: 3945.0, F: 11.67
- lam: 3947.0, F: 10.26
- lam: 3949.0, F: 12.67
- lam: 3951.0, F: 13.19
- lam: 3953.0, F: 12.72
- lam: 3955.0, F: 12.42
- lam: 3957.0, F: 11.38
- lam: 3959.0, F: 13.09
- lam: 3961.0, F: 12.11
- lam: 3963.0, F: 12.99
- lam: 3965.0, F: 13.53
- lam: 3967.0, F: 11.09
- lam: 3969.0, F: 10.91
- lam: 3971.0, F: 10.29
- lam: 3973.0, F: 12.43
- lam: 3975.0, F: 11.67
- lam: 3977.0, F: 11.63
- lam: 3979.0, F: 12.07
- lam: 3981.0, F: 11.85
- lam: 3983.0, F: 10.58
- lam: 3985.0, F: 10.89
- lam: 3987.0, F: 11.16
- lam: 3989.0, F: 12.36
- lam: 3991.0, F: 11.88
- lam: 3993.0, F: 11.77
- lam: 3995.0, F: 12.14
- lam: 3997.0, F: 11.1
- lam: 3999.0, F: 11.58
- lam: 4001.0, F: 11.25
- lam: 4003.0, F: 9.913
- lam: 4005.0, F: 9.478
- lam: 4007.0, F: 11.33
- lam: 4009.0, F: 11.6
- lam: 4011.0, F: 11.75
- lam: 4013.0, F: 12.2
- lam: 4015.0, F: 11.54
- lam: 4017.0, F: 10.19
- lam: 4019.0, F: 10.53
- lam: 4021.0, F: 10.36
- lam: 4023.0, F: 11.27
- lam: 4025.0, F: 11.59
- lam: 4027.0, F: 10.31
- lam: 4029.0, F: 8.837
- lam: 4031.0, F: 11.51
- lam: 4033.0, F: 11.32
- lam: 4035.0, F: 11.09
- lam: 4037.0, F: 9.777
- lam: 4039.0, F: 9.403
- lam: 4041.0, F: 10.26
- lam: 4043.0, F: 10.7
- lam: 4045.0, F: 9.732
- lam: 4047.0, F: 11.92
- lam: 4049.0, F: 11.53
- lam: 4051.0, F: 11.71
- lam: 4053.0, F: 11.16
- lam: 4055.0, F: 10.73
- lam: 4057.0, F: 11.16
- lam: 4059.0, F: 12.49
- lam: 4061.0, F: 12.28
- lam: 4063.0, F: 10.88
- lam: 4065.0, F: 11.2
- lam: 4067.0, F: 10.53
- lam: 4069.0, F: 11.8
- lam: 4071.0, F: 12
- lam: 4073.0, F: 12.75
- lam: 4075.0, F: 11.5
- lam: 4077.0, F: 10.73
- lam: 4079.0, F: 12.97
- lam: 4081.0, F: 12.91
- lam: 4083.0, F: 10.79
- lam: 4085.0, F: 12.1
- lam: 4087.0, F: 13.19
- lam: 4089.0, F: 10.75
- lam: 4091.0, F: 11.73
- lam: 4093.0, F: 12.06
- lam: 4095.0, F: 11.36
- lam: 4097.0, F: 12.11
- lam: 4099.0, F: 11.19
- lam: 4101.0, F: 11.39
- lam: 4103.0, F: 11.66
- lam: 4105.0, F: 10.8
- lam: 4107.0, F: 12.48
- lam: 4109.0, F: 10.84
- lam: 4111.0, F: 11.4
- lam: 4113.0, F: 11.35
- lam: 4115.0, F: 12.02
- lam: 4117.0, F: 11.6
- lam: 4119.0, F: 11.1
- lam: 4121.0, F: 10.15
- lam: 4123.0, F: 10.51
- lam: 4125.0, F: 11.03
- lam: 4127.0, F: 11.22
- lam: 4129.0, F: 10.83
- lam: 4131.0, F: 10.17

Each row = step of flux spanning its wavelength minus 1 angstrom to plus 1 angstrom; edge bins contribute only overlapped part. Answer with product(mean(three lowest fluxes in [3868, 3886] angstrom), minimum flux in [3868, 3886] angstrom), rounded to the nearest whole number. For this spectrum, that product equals 157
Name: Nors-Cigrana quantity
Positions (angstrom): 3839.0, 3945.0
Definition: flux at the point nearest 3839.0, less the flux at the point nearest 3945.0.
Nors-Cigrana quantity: 2.0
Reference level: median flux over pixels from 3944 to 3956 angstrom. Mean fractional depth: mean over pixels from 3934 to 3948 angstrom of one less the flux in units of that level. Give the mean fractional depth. 0.104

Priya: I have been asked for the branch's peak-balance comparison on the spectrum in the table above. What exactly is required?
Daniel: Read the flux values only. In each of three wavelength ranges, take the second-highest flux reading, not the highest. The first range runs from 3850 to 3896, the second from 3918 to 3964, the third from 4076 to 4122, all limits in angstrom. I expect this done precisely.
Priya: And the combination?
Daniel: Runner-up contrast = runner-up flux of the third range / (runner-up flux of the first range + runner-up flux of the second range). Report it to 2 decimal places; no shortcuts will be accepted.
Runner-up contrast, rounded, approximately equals 0.47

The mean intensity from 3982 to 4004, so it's 11.3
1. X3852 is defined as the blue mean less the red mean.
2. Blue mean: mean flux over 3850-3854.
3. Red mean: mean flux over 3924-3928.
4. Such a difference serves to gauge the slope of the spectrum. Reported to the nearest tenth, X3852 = 1.2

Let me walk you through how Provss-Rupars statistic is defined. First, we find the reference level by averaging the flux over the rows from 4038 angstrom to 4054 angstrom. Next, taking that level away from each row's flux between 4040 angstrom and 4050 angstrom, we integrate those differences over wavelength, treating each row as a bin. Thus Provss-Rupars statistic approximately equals 0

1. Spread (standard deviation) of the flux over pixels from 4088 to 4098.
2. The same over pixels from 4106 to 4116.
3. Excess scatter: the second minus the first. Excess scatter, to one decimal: 0.1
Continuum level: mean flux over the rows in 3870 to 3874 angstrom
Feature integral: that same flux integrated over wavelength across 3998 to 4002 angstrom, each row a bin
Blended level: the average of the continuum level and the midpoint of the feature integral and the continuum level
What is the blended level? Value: 21.4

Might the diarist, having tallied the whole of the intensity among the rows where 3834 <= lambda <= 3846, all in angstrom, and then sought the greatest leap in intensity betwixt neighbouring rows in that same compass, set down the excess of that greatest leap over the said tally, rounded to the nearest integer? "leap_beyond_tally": -77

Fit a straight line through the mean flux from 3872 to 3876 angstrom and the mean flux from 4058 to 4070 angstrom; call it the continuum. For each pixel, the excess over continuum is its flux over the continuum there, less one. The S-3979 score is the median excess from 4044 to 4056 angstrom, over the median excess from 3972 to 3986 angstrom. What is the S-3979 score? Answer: 1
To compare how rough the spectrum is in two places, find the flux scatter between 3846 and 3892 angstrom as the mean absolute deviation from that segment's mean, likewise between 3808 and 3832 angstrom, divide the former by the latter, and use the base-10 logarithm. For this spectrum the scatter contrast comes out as -0.12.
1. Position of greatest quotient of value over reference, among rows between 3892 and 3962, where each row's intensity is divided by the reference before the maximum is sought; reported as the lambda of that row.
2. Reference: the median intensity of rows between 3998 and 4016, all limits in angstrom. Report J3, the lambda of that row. 3911.0 angstrom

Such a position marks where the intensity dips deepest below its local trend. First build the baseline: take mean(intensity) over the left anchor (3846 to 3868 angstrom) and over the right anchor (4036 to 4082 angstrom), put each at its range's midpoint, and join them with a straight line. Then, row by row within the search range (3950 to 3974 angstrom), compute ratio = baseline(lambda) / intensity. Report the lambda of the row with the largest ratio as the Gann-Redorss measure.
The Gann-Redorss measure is 3971.0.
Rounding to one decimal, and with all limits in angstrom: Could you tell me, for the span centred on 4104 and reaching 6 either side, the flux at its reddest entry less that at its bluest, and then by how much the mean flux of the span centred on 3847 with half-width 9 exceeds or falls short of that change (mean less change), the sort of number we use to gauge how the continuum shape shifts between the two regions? 13.0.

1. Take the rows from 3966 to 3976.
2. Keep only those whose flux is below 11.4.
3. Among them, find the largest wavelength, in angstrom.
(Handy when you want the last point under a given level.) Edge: 3971.0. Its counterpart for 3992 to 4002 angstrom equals 4001.0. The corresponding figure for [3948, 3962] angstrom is 3957.0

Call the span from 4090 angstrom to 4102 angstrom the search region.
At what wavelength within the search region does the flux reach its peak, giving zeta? 4097.0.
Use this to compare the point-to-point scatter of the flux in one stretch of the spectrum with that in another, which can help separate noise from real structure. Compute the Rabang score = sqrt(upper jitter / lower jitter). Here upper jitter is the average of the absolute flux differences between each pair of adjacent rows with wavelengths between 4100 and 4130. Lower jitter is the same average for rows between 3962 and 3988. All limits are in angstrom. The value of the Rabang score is 0.92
